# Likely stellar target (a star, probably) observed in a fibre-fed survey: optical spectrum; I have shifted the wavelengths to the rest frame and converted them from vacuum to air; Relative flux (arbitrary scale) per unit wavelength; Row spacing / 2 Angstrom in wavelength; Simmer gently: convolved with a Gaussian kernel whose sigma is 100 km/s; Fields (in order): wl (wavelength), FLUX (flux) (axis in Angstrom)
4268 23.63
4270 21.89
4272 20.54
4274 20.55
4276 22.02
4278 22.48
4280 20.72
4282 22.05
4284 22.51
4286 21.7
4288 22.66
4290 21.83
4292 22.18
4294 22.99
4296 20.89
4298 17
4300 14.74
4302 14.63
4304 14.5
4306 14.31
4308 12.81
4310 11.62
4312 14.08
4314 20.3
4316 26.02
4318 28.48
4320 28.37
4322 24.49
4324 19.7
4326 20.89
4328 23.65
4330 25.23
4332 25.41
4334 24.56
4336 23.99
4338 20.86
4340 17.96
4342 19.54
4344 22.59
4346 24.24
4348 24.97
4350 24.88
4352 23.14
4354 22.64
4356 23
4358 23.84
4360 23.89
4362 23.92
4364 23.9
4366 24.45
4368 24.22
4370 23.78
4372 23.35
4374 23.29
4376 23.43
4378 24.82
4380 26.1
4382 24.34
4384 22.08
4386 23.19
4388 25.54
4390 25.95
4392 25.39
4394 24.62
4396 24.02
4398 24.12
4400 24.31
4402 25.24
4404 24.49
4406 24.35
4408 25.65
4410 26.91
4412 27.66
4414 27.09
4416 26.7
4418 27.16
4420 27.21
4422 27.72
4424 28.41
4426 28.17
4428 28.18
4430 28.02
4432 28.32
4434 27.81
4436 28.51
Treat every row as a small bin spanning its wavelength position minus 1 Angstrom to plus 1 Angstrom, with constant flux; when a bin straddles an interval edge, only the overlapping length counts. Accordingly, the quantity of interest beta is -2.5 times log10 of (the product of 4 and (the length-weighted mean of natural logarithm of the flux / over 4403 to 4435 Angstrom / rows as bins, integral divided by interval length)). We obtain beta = -2.80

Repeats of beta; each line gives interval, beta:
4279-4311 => -2.66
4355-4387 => -2.76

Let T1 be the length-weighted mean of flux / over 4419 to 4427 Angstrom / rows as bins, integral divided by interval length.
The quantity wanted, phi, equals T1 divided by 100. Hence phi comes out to 0.28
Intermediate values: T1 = 28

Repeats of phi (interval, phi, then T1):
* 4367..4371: 0.24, 24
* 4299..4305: 0.15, 15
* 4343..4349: 0.24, 24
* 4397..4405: 0.25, 25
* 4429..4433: 0.28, 28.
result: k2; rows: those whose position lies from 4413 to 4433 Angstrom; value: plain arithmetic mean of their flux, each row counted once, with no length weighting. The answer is 28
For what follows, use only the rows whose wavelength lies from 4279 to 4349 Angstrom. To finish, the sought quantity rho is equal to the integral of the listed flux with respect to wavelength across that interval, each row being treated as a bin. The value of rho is 1465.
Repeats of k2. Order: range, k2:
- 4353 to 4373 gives 24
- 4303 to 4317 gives 16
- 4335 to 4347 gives 22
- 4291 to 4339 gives 20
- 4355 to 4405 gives 24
